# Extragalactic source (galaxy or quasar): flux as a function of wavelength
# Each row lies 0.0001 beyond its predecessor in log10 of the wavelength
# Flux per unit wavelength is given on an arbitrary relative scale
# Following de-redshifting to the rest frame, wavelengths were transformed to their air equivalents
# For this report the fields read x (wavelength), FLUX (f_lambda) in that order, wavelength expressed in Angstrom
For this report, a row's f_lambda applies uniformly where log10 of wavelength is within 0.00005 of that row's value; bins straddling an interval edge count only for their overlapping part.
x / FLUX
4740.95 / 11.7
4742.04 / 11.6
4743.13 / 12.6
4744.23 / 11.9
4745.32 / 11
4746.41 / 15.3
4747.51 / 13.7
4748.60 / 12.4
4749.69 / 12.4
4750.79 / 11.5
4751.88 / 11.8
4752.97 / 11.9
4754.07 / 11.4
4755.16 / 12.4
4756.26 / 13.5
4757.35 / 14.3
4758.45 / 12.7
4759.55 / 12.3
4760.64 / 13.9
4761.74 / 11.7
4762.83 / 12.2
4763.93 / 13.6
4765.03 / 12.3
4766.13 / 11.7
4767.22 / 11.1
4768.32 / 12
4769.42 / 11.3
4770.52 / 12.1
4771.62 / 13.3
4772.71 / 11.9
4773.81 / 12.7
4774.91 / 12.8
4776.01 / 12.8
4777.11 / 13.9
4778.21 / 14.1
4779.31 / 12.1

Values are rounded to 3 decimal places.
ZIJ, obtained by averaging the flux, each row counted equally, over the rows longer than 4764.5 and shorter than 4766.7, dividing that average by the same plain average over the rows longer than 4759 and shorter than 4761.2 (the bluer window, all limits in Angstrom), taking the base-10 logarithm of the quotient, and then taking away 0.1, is -0.138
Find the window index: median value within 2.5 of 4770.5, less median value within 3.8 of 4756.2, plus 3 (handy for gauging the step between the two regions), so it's 2.6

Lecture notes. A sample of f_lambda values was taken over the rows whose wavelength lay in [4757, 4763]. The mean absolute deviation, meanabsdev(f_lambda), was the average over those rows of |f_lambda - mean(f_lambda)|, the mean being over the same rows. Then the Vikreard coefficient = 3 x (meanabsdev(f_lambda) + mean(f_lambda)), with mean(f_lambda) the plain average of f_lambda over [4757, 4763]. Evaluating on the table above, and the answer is 41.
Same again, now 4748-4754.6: 37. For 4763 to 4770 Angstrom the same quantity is 38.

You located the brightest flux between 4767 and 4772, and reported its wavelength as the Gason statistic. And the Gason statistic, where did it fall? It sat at 4771.62 Angstrom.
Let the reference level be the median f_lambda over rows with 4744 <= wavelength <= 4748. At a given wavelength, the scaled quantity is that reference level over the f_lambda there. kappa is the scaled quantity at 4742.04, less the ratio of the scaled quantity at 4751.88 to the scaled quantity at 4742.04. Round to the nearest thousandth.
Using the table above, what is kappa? 0.120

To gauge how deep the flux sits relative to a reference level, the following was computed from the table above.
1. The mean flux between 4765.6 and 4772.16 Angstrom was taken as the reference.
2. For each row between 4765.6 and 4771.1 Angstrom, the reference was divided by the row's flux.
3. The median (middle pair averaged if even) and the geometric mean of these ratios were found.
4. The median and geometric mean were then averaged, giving 1.02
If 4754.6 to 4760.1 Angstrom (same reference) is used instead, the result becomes 0.93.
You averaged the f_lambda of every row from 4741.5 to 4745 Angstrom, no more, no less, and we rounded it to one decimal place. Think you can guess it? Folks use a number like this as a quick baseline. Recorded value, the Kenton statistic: 12.0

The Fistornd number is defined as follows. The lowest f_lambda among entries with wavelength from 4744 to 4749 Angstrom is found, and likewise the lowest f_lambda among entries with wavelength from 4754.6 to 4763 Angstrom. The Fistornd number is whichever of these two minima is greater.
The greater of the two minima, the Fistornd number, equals 11.7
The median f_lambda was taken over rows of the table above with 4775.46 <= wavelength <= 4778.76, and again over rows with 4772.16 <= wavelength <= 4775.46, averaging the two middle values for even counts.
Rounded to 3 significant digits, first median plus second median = 26.6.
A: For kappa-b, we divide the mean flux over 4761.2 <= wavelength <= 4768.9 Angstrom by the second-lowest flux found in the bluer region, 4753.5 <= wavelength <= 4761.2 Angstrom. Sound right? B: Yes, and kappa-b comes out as 0.98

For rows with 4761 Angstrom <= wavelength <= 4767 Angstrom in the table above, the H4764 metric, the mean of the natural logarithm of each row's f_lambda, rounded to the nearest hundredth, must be 2.51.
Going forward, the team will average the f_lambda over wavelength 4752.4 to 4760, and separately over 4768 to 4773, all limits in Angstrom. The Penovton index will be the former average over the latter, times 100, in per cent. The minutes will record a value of 104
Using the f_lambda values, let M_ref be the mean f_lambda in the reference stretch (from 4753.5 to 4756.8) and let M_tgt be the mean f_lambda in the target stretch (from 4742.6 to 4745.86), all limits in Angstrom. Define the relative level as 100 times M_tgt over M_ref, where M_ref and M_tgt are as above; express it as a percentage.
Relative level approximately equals 95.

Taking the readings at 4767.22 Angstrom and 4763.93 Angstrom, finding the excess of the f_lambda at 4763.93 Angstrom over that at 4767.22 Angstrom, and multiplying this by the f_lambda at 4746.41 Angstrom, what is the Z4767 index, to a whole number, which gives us 38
